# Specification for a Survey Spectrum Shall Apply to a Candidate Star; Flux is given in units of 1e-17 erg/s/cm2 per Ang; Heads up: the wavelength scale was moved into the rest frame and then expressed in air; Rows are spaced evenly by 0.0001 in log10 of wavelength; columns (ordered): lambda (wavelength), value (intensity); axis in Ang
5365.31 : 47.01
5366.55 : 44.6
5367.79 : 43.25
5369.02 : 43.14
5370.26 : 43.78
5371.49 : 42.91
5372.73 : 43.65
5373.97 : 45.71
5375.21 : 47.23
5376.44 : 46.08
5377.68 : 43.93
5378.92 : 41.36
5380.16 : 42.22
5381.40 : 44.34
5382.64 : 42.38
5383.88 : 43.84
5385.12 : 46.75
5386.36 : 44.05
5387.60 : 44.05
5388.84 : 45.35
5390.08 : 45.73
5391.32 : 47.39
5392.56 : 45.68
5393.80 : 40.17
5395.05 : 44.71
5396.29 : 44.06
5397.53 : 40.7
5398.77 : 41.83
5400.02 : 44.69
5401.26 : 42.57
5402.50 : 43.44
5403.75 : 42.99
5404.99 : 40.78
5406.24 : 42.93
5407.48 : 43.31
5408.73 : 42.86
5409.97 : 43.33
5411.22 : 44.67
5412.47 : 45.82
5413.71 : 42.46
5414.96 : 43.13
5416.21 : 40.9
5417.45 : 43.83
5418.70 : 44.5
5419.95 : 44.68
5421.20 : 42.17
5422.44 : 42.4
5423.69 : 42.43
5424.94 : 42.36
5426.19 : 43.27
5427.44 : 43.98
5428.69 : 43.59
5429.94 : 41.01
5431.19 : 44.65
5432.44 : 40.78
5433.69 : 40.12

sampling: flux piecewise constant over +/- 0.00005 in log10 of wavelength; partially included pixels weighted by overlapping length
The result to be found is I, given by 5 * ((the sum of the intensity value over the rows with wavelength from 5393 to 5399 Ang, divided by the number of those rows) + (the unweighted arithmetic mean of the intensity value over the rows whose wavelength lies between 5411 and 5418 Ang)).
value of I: 429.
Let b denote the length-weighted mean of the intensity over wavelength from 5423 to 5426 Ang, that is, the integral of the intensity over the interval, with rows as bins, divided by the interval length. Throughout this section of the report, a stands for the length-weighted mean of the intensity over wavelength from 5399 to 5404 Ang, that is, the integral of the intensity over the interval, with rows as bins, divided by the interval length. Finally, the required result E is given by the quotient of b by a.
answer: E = 0.98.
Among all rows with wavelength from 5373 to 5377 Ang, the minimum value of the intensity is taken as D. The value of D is 45.71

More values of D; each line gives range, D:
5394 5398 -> 40.7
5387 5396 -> 40.17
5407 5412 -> 42.86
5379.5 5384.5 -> 42.22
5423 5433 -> 40.78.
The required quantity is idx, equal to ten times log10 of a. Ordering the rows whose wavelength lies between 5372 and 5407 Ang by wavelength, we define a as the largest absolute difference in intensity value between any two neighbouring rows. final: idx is 7.4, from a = 5.5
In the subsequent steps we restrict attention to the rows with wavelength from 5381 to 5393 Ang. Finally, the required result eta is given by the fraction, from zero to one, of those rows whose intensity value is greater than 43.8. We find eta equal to 0.90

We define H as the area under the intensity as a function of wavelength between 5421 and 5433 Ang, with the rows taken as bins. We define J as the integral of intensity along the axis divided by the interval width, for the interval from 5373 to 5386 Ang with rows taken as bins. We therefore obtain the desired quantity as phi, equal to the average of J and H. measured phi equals 278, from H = 513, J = 44.3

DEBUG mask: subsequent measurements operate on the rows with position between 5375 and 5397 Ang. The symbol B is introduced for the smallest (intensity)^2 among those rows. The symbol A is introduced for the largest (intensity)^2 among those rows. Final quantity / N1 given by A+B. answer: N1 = 3859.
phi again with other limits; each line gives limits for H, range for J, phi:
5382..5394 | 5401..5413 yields 290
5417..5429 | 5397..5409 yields 281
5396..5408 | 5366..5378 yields 278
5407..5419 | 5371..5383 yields 283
